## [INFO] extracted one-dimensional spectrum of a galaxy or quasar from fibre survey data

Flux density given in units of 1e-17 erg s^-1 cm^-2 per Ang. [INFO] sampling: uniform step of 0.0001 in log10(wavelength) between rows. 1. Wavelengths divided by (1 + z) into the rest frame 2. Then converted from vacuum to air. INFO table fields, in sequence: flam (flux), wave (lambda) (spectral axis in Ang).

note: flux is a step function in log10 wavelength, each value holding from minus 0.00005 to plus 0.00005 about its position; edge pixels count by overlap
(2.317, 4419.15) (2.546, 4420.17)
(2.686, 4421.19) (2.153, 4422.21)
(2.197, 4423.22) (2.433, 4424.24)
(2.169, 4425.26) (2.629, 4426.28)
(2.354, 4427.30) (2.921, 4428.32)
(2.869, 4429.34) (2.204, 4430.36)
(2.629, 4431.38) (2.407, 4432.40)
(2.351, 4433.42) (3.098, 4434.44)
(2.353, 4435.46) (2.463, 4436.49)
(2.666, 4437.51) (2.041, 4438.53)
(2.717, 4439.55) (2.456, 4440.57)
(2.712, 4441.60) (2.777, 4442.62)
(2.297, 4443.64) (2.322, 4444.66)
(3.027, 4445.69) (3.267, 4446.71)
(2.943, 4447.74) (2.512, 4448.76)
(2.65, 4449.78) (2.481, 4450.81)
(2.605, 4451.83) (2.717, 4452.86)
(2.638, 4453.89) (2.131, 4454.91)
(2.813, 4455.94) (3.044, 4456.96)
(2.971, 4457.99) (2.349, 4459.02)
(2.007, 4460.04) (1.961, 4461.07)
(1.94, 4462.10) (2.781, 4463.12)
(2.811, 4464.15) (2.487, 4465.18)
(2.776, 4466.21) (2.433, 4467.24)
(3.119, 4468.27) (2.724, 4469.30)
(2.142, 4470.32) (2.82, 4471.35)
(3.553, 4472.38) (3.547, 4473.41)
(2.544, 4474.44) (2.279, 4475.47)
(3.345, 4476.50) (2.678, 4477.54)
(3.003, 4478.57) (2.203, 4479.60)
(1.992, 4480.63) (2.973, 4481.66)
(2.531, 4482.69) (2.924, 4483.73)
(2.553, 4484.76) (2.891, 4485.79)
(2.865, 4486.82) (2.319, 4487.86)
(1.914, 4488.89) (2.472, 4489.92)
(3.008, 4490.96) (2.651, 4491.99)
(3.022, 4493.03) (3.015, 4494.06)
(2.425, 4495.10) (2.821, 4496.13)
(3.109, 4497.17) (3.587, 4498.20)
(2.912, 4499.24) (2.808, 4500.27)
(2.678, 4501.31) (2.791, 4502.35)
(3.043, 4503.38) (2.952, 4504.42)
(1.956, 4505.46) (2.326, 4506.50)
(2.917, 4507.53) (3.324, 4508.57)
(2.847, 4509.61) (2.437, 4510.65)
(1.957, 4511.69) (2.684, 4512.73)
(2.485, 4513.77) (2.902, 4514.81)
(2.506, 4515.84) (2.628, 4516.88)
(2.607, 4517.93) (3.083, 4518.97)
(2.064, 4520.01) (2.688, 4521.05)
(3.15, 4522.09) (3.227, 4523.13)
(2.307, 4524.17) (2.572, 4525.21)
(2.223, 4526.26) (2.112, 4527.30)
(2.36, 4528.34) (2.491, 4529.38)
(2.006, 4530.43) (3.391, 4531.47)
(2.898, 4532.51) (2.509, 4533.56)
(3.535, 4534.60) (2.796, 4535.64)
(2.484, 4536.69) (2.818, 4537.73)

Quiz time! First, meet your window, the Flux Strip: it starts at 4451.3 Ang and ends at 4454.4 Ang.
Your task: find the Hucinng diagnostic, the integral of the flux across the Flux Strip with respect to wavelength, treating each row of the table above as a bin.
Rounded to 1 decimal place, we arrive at 8.2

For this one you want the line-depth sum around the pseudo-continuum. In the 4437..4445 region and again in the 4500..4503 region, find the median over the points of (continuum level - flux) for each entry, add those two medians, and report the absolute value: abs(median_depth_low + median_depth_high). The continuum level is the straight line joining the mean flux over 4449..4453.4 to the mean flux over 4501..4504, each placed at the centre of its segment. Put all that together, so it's 0.04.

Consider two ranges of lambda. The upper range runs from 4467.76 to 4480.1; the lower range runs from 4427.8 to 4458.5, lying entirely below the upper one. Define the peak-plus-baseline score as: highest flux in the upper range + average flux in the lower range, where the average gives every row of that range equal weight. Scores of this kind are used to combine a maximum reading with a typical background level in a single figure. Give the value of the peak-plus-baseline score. 6.19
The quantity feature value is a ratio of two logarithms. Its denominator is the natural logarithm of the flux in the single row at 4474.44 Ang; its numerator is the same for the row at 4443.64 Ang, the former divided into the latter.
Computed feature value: 0.89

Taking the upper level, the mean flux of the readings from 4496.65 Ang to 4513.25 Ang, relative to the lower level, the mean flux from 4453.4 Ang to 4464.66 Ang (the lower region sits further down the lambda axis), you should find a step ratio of 1.11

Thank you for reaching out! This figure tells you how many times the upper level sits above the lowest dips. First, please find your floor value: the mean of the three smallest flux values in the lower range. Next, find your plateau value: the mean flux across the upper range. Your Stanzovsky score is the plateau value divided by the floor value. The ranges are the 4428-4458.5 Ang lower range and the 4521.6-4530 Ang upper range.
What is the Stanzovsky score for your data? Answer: 1.20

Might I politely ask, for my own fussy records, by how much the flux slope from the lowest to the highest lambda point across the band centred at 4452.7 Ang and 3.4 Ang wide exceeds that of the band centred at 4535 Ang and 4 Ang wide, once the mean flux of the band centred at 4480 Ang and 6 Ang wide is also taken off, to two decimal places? -2.54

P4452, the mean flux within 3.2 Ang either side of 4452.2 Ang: 2.54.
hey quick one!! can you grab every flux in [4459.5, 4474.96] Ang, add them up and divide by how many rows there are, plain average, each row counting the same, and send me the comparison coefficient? 2.64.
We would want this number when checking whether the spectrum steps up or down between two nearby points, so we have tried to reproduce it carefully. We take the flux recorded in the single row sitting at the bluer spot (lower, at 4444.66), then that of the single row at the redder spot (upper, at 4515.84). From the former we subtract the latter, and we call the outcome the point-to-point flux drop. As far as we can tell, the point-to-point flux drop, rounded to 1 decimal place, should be -0.2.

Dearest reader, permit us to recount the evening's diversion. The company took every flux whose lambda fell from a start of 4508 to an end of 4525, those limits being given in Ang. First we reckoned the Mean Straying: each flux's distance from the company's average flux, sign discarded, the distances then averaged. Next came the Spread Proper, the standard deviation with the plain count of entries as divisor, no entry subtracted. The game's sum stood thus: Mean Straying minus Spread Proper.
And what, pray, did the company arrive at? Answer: -0.076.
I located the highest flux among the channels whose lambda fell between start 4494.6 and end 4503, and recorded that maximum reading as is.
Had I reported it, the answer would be 3.587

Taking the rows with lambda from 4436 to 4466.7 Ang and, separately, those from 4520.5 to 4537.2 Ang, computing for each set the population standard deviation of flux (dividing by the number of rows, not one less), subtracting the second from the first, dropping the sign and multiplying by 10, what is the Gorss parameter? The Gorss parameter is 1.11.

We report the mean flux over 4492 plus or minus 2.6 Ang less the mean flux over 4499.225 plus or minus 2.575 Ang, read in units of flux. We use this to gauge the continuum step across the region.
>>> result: -0.19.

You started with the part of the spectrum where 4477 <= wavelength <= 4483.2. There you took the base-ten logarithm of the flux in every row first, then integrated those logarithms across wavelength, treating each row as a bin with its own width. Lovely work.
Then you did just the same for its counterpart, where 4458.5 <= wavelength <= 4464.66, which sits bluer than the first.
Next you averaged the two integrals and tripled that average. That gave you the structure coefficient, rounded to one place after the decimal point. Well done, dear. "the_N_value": 7.1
